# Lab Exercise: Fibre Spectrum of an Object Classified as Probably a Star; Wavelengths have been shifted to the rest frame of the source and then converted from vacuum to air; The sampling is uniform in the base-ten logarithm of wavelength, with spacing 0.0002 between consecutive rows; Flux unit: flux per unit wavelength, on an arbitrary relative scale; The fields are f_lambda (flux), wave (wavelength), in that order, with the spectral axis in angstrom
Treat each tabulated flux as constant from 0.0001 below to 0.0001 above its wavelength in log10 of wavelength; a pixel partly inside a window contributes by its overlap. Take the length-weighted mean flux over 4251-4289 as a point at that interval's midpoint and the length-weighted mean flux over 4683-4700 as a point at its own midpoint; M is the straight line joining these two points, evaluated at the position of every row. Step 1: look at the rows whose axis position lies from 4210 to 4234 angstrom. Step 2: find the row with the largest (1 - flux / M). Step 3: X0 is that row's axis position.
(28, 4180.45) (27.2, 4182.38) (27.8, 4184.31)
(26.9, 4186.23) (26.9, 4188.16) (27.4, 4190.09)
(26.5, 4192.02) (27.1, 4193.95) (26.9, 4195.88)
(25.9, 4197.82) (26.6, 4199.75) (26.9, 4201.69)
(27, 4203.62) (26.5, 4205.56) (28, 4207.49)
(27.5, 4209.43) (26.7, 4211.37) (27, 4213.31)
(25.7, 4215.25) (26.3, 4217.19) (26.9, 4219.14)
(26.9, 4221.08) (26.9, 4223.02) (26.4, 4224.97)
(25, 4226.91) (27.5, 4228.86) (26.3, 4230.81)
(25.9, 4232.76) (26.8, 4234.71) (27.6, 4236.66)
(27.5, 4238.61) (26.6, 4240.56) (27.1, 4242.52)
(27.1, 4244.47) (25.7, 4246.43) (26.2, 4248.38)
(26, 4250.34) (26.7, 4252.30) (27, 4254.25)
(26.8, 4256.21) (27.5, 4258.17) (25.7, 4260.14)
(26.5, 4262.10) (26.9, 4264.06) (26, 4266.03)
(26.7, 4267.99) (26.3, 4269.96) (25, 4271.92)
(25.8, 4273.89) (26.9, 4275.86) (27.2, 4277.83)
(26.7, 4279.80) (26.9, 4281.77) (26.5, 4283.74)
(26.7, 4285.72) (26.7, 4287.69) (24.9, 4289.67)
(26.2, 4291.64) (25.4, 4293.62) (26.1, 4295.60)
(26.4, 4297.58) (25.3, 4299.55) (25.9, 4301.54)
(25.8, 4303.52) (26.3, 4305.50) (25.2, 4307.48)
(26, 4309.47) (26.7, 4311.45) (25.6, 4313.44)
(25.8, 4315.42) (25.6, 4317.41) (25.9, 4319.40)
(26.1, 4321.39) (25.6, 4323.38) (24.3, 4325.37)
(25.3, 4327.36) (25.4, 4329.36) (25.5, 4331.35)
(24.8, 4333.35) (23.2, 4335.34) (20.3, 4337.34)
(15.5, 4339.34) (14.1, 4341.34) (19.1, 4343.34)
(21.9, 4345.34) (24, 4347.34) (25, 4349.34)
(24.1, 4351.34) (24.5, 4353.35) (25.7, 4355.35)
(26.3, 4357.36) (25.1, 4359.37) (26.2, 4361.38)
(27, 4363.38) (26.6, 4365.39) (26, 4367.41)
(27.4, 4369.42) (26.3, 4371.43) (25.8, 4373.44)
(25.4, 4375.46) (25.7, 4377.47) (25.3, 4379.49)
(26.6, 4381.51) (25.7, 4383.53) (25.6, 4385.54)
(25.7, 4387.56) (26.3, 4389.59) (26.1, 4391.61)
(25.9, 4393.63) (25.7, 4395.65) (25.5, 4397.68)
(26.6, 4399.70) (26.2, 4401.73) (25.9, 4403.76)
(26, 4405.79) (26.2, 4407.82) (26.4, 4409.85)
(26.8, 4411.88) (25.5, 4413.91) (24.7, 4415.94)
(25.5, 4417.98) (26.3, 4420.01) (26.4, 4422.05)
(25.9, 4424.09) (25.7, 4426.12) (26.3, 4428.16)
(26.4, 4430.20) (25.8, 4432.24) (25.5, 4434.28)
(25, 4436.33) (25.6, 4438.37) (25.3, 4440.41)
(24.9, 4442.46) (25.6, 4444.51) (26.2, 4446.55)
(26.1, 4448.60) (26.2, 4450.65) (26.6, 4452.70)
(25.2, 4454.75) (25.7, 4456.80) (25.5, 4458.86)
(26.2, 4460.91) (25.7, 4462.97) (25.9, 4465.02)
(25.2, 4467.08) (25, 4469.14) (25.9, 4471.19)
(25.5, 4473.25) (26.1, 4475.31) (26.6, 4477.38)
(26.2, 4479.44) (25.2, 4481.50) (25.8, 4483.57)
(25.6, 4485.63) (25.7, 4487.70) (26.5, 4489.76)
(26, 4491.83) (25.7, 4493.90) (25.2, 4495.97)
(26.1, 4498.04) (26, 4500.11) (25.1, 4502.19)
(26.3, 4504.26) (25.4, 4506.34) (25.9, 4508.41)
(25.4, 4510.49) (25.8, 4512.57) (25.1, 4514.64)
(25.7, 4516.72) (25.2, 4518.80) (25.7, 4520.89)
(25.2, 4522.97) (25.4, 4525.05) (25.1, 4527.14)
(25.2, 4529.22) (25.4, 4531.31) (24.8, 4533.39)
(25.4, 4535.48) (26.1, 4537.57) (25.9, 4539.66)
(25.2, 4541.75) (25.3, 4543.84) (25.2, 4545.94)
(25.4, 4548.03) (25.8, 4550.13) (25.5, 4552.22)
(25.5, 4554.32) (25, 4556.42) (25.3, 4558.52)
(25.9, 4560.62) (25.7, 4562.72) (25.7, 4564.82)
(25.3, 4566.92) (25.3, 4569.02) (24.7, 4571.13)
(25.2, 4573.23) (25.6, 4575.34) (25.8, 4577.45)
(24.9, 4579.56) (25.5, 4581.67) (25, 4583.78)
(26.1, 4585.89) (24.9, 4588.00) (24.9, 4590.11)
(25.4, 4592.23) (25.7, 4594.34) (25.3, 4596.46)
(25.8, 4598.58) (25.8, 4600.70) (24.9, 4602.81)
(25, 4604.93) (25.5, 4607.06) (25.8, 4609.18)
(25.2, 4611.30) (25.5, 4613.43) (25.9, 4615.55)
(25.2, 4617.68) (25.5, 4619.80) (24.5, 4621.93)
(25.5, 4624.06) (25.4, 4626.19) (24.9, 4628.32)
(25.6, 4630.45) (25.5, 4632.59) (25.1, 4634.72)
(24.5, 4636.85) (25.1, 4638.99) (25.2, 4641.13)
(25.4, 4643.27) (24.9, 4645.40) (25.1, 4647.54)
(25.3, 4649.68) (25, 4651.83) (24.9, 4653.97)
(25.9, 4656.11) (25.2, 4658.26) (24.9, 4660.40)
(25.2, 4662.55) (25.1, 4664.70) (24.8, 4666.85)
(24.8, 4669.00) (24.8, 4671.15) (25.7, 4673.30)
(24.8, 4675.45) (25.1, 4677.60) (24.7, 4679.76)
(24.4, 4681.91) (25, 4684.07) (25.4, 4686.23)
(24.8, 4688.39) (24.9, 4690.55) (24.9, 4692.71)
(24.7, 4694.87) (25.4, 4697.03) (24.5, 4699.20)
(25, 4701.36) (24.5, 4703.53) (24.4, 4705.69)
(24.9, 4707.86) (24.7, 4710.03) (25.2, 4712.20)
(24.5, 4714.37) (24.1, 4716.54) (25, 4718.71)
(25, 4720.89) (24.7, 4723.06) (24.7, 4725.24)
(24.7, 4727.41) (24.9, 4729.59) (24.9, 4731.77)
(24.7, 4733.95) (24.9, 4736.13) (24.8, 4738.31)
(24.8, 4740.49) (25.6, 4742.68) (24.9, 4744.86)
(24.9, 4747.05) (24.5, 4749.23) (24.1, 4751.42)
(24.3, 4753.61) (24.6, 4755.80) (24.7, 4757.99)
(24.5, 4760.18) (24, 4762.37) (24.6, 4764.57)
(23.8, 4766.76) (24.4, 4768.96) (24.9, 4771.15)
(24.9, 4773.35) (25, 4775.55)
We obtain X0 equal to 4226.91 angstrom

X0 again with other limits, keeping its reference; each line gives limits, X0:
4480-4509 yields 4502.19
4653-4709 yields 4681.91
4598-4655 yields 4621.93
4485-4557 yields 4533.39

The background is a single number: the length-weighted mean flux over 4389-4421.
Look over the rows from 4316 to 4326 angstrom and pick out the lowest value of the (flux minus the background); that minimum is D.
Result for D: -1.68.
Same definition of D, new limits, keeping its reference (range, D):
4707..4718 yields -1.88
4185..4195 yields 0.52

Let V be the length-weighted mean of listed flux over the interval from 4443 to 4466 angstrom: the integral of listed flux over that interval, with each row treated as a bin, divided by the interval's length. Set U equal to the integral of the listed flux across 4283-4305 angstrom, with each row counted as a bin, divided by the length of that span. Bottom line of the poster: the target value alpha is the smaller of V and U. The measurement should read 25.9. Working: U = 26.0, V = 25.9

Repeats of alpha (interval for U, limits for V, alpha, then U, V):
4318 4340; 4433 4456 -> 24.0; 24.0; 25.7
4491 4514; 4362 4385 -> 25.7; 25.7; 26.2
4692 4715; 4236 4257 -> 24.8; 24.8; 26.7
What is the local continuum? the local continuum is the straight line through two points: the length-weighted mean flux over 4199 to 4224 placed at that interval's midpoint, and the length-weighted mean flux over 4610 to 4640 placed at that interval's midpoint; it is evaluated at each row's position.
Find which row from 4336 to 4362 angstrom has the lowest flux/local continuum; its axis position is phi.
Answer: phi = 4341.34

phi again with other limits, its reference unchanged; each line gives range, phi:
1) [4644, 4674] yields 4666.85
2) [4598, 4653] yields 4621.93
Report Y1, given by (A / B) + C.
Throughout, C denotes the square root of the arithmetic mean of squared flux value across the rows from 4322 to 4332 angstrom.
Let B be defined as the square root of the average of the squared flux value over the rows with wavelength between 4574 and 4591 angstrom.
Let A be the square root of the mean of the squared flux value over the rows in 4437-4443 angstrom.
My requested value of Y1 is 26.2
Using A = 25.3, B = 25.3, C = 25.2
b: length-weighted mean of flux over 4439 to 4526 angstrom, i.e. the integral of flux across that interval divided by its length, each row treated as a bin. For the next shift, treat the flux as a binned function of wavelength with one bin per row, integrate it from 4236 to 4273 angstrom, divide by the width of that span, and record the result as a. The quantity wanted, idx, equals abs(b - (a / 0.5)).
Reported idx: 27.4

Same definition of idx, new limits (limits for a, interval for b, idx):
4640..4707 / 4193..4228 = 23.3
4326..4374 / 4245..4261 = 21.4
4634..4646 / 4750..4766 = 25.7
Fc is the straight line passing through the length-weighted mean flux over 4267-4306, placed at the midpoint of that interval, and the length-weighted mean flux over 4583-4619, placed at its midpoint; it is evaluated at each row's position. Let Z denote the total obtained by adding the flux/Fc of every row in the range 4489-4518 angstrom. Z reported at 14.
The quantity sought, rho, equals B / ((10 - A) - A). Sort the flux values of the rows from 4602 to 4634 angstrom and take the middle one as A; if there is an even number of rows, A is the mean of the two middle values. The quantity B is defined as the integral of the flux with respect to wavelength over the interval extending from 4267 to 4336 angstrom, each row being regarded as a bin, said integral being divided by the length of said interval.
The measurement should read -0.63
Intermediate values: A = 25.5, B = 25.9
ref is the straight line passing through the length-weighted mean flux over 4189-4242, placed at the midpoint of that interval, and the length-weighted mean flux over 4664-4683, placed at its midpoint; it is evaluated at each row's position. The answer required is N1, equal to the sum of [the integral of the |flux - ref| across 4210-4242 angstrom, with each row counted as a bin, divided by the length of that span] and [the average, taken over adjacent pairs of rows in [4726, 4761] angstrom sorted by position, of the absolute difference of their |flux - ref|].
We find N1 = 0.75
